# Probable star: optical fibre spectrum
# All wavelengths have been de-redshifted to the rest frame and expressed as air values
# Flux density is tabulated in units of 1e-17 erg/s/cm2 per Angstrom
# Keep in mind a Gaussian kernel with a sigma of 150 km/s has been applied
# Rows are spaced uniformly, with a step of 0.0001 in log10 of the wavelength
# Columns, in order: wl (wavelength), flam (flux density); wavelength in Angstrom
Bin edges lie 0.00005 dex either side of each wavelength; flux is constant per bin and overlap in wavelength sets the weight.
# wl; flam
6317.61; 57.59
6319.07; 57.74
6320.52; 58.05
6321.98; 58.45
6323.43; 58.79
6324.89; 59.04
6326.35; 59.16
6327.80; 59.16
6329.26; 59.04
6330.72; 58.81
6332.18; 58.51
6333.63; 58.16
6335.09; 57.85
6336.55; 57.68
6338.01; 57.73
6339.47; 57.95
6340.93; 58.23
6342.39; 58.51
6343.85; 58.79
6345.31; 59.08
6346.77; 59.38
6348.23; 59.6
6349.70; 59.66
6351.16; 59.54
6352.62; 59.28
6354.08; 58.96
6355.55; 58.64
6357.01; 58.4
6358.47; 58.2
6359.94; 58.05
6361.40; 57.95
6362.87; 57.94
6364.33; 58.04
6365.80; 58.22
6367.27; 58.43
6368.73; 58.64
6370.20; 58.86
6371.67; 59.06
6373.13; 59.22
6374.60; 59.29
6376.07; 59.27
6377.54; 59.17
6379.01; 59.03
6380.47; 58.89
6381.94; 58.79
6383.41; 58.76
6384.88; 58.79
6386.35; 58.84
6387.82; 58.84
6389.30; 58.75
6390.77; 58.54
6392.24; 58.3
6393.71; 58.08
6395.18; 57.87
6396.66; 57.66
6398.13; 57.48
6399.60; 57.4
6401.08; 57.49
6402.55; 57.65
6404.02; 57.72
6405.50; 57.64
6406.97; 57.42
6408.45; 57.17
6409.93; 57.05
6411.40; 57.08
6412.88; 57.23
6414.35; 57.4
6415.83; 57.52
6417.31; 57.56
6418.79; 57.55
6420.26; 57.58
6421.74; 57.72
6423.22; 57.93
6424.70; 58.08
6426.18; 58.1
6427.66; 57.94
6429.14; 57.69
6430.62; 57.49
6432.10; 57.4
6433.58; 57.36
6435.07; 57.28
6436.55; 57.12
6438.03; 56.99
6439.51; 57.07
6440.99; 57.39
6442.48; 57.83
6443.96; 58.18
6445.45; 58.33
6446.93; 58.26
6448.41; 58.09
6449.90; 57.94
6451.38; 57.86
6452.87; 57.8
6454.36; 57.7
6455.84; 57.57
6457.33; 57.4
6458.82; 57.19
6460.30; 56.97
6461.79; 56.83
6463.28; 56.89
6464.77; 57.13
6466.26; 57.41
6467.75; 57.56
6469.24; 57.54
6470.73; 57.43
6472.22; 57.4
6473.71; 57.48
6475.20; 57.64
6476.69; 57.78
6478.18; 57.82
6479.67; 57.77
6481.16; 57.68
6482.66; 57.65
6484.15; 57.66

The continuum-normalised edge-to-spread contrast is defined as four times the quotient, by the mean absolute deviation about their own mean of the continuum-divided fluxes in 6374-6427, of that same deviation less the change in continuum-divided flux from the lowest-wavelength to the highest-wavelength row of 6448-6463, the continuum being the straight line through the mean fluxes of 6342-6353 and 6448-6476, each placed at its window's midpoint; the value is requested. 13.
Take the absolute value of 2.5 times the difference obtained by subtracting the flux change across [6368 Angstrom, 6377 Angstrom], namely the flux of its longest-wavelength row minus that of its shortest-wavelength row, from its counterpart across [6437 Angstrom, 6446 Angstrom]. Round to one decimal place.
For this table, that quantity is 1.8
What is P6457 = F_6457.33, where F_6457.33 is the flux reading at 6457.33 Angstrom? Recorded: 57.4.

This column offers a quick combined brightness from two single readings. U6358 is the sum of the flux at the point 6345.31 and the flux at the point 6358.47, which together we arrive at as 117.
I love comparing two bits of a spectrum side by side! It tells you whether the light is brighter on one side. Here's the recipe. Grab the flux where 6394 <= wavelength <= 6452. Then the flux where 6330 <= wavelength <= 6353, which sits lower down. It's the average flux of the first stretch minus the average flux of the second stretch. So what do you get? -1.1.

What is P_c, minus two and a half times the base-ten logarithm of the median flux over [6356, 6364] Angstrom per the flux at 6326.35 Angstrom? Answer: 0.021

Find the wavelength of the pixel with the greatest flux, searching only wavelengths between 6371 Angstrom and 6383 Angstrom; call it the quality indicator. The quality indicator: 6374.60 Angstrom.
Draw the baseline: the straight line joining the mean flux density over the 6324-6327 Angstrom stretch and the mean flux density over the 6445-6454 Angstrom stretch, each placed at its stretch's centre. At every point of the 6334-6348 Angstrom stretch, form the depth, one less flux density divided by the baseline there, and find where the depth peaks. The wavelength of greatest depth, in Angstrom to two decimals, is 6336.55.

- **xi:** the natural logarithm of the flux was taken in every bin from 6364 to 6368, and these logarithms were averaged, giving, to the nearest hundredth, 4.06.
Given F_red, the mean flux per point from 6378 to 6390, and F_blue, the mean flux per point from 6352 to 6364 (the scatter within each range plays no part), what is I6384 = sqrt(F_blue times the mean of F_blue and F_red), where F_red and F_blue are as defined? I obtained 58.5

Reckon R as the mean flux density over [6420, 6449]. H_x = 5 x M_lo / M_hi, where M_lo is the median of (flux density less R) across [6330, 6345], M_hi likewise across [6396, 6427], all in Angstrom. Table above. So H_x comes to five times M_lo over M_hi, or -18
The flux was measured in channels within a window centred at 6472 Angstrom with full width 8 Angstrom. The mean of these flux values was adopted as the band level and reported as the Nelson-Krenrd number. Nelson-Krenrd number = 57.5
